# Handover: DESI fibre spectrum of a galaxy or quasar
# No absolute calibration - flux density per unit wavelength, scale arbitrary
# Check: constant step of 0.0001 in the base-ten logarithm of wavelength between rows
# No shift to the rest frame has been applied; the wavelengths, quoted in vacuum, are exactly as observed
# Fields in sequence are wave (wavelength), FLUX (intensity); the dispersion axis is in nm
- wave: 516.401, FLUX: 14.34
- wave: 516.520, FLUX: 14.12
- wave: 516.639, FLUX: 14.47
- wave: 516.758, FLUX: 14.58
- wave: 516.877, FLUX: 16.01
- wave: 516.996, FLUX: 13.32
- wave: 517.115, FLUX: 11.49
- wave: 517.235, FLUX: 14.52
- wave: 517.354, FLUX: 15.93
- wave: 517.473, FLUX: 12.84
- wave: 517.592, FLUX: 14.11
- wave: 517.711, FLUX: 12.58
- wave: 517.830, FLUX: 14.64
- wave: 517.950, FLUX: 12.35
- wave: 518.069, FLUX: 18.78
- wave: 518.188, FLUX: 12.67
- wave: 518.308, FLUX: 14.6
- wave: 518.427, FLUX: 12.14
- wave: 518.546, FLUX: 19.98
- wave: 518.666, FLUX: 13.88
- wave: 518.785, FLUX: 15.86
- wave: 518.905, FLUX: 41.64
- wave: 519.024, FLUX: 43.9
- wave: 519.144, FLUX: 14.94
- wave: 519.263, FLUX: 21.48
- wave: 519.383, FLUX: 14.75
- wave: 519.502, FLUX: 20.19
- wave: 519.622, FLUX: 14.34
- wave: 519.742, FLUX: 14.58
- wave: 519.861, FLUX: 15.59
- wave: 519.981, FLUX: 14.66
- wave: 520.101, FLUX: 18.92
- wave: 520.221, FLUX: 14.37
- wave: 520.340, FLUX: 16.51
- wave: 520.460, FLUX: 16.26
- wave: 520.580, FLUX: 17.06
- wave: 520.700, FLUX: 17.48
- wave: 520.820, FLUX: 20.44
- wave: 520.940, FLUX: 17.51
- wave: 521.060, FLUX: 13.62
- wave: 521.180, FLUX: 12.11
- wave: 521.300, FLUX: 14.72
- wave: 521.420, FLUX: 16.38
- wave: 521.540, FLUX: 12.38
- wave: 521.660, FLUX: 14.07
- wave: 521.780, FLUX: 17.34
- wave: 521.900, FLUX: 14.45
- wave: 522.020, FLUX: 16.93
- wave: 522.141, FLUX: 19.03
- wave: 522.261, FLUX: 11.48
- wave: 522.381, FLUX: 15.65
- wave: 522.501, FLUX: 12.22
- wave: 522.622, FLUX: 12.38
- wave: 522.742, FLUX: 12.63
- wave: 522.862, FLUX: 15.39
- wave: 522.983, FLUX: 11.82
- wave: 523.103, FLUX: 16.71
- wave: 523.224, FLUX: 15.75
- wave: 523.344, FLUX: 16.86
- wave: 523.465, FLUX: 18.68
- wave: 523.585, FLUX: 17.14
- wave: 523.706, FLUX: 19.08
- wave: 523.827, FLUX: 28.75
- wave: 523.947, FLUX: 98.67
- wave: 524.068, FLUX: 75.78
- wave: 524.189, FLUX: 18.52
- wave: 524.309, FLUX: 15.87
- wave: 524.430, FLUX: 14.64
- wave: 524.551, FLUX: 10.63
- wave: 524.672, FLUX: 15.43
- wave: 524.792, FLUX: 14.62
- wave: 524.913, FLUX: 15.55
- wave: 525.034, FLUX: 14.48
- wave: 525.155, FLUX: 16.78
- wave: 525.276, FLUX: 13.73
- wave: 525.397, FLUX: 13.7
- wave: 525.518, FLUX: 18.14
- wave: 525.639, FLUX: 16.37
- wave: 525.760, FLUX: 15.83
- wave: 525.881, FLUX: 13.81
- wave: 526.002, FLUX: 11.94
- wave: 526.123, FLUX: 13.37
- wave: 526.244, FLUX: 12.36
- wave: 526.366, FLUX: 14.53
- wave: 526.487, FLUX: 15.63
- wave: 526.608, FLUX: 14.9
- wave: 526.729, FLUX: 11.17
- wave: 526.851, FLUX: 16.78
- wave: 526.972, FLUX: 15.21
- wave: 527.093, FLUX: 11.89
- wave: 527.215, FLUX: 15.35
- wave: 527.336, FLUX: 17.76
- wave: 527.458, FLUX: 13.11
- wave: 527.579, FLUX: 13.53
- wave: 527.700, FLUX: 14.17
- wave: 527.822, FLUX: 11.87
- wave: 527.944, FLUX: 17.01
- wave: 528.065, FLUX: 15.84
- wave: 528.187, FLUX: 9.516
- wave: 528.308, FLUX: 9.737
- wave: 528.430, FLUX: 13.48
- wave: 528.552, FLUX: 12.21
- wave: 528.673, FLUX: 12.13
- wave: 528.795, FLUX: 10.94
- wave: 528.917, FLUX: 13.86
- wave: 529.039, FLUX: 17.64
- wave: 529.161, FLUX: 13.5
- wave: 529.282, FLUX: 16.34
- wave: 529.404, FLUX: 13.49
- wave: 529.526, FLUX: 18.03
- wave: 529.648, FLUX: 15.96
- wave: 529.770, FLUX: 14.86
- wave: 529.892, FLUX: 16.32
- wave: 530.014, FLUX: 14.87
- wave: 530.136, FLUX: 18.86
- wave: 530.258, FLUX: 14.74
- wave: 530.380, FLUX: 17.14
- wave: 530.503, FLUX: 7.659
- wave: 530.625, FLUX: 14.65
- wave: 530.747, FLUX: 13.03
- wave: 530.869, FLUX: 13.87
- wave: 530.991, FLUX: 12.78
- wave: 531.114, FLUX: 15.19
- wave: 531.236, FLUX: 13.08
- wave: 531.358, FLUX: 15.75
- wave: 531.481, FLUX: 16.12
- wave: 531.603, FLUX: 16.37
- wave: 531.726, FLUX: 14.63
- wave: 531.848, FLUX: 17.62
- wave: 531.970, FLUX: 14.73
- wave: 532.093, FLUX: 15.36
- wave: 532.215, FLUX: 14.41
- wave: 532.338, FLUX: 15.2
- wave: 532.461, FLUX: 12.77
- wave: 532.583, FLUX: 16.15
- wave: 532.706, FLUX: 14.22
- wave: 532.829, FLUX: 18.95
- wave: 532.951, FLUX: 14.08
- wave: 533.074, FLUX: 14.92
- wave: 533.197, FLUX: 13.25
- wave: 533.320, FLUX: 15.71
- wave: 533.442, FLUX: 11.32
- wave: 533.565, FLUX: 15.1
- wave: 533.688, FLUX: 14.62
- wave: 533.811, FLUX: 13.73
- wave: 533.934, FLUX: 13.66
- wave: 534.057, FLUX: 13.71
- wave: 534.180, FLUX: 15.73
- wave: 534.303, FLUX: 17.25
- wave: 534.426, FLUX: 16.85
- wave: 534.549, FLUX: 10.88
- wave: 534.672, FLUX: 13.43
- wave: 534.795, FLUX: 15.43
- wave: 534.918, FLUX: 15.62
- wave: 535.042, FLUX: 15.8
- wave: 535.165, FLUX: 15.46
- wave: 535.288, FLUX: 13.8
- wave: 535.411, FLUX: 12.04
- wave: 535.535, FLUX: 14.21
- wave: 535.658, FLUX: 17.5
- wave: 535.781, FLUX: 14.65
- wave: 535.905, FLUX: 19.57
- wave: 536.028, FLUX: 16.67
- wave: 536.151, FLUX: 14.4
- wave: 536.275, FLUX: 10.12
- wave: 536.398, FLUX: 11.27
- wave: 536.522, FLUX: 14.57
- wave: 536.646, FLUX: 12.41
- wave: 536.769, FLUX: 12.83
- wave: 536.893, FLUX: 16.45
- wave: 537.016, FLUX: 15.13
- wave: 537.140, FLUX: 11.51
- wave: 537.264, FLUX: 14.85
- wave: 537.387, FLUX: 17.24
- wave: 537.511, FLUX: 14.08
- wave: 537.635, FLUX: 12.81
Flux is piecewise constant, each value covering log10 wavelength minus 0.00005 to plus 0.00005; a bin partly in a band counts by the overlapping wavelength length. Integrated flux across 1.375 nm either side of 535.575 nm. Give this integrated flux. 40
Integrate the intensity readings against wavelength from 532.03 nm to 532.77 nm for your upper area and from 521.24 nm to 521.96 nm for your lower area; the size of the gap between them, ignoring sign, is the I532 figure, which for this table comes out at 0.1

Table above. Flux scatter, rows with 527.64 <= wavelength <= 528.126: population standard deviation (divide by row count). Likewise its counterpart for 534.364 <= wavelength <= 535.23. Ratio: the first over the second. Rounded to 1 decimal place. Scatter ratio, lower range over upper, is 1.0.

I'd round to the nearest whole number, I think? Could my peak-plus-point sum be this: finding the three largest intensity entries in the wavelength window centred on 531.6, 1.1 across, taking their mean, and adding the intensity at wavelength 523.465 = 35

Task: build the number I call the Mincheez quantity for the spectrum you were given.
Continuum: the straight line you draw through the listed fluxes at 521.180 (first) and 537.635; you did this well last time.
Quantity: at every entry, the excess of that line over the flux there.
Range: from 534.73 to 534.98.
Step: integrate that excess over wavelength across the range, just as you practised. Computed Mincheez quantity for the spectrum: -0.70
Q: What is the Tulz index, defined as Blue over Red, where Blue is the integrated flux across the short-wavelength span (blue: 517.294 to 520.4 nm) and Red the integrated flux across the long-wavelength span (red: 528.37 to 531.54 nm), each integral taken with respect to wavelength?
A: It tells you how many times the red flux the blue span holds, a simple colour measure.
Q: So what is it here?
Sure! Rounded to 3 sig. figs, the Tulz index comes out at 1.19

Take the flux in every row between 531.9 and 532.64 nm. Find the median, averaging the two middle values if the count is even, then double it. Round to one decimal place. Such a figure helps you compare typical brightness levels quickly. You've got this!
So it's 29.9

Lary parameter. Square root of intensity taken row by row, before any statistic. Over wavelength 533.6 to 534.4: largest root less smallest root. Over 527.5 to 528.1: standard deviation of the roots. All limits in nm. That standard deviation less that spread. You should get -0.2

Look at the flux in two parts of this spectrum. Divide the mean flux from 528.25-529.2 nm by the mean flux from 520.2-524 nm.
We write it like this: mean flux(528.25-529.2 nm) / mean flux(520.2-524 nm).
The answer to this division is 0.70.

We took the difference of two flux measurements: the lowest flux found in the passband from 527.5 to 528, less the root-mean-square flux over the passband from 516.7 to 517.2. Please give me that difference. -2.1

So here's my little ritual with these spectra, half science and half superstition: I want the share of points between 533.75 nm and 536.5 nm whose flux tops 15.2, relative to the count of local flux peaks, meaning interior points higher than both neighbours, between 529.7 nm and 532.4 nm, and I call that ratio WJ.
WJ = 0.051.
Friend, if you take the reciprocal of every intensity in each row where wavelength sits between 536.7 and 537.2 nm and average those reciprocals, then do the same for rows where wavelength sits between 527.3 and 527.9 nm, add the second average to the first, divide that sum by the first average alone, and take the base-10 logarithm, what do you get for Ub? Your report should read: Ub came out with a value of 0.299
